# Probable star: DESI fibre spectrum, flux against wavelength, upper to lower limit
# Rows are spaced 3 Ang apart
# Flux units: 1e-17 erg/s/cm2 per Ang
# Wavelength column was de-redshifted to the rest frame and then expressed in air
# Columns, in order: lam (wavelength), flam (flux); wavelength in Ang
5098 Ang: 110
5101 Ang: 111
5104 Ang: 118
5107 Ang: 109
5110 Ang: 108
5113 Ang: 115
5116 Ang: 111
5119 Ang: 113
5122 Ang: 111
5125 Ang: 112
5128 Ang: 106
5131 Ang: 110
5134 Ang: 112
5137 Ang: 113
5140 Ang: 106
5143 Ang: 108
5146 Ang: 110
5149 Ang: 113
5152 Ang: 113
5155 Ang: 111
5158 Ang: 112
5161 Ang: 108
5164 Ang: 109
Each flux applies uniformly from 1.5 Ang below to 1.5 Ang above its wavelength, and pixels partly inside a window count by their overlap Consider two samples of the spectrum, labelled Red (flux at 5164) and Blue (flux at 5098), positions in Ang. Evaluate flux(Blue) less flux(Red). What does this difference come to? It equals 1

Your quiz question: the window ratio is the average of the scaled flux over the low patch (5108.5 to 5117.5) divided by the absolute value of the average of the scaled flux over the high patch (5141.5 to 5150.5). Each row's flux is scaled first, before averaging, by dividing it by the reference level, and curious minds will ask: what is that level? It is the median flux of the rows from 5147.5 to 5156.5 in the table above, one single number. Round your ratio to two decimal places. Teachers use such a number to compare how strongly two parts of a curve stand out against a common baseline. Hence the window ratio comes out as 1.01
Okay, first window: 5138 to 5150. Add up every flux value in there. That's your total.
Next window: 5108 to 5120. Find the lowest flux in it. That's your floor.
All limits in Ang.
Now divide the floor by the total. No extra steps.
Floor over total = 0.247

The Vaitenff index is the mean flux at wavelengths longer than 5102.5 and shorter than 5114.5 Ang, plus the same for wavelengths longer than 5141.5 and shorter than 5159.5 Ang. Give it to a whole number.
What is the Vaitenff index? 224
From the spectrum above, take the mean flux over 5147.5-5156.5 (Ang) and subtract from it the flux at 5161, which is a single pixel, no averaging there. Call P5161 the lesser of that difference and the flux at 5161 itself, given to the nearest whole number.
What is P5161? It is 4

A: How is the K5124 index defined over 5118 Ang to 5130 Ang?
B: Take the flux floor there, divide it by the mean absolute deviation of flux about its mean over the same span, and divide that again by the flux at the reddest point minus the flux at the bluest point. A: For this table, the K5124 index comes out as -6.7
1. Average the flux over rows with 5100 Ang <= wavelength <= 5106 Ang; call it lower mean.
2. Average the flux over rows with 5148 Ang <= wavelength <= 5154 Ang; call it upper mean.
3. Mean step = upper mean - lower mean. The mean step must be -1.5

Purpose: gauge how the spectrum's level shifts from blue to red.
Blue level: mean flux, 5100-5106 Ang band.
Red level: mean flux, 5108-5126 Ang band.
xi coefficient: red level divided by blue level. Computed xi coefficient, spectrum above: 0.98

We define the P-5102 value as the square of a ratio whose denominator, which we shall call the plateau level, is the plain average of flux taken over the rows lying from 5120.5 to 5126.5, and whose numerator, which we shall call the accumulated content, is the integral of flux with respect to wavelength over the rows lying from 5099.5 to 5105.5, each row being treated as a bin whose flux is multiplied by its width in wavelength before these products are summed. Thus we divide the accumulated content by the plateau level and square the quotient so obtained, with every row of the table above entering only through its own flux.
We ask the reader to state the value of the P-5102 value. 38.0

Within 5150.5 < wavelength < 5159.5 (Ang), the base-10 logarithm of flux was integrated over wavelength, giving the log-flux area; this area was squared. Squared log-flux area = 340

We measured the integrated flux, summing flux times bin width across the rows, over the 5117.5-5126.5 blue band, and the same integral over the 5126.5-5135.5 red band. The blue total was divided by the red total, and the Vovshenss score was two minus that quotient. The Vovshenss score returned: 0.98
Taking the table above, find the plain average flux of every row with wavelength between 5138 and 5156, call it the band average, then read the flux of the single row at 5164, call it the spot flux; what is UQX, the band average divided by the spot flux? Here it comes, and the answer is 1.01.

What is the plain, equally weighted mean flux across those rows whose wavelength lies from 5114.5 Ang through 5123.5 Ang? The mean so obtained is 112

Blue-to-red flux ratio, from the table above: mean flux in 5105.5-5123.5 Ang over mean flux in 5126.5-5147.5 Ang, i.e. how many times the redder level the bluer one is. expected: 1.017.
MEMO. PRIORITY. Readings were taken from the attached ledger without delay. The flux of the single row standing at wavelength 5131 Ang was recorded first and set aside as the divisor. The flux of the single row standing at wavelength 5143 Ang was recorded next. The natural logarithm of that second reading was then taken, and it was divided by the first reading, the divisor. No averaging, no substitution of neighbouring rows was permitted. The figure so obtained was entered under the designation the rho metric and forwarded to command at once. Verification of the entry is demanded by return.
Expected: 0.0426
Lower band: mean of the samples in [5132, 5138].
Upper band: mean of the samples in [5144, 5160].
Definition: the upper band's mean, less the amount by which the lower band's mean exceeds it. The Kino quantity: 111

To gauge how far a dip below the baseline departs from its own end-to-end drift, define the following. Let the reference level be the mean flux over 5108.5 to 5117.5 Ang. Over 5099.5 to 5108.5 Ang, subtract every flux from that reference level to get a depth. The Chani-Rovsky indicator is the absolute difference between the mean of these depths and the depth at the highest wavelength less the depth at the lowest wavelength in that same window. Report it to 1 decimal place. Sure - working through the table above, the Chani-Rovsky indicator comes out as 3.3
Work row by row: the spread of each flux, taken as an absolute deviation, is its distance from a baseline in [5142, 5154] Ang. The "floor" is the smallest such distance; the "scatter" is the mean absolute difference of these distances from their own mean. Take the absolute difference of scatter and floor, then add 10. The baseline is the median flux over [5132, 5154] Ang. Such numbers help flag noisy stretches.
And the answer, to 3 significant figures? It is 10.0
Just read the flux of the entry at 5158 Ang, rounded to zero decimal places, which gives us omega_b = 112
